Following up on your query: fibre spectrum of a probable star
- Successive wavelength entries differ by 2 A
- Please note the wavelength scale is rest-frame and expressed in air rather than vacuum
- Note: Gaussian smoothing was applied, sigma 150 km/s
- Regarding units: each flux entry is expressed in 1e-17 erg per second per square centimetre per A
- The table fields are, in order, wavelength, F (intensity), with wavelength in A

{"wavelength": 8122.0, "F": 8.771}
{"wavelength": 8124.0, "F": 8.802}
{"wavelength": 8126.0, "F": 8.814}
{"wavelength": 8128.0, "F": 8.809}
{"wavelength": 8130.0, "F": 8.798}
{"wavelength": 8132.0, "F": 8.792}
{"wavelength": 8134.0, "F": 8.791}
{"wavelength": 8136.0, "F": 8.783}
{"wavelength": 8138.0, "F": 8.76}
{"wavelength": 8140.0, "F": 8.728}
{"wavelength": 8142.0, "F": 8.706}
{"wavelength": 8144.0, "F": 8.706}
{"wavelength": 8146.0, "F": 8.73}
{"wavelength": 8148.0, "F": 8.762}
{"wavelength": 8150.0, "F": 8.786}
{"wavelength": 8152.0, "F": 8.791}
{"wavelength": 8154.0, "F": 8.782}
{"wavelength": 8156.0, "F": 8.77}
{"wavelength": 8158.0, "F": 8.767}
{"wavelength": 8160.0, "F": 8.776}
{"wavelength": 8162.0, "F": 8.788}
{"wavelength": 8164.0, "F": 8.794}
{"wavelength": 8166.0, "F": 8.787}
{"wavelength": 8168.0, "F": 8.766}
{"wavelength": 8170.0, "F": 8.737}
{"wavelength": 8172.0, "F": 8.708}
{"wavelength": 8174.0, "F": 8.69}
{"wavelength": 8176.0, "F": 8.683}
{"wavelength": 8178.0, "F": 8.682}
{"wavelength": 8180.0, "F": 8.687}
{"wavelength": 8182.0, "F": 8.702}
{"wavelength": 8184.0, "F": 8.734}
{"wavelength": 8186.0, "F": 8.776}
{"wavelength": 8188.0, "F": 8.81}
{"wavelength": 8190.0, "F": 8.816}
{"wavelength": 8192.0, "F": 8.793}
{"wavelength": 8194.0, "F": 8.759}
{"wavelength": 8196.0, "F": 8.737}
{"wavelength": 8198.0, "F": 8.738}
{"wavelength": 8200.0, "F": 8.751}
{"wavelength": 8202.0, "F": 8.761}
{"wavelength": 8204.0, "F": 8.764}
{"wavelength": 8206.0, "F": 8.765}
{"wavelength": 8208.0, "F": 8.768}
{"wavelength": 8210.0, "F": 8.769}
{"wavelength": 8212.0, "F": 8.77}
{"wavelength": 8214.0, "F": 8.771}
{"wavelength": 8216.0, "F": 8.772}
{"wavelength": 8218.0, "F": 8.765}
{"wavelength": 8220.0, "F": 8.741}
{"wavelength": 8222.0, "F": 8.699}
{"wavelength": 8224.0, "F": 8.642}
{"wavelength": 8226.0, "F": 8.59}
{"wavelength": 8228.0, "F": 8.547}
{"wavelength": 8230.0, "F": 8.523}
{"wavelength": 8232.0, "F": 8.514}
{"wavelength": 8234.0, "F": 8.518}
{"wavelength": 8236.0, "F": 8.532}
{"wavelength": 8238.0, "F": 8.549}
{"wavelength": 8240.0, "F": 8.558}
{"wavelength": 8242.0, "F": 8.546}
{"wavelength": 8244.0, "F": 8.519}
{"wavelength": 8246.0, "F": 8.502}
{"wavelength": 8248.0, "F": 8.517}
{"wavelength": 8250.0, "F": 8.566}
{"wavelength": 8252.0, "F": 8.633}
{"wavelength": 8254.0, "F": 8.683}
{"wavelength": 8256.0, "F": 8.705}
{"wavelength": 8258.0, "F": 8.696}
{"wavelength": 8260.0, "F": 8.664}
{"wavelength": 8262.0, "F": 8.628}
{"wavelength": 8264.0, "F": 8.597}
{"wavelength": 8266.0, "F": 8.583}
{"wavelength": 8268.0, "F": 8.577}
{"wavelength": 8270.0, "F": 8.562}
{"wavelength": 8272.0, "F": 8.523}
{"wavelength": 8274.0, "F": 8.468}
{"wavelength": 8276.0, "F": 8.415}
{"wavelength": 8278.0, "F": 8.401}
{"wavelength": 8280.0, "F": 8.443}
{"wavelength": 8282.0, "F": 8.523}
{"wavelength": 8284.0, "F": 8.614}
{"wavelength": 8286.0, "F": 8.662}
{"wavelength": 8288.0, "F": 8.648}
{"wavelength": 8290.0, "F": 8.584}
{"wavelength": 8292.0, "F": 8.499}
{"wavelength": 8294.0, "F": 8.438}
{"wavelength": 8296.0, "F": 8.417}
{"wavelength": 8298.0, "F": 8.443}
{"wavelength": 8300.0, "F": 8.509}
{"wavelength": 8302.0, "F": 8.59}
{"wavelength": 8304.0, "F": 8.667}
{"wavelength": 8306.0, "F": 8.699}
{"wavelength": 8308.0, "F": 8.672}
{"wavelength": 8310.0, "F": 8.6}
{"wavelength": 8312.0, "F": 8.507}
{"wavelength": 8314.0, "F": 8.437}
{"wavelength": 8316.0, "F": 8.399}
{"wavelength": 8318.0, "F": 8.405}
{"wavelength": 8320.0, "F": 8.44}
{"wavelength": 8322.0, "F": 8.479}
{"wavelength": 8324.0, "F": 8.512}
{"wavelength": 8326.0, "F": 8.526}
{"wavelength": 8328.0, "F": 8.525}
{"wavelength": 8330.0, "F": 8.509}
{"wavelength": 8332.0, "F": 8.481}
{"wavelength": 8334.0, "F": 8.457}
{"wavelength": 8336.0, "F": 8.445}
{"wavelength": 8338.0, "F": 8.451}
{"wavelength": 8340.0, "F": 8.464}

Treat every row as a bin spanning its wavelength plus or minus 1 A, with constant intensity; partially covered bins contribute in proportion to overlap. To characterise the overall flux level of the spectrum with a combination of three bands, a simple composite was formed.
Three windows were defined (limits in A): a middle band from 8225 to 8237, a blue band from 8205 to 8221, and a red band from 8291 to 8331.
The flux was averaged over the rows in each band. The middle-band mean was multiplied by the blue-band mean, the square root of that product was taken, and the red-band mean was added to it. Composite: 17.2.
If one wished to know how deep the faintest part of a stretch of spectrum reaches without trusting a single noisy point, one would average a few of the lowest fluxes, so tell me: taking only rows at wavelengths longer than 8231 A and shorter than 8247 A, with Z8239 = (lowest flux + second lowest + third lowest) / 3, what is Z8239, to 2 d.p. 8.51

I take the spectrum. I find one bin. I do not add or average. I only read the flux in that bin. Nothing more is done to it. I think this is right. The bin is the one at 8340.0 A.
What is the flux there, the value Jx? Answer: 8.464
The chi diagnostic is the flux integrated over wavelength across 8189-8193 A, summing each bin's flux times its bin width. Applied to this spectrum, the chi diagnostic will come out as 35.2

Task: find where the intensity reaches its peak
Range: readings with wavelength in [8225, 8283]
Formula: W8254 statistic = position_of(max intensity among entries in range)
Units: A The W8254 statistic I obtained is 8256.0 A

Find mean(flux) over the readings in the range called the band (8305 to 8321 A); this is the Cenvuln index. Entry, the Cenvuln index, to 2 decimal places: 8.52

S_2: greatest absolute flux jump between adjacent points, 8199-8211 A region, 0.010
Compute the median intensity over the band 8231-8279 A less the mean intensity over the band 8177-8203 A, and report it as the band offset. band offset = -0.20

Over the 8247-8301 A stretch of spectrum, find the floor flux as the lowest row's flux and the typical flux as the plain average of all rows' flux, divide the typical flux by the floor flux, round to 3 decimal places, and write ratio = 1.018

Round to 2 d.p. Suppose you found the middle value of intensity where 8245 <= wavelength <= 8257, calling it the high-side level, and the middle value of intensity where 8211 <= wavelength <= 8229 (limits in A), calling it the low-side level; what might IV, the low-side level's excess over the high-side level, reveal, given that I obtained 0.14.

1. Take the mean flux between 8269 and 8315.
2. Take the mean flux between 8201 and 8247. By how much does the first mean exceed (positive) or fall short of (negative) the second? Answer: -0.111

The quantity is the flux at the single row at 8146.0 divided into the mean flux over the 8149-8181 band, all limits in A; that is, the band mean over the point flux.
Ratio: 1.00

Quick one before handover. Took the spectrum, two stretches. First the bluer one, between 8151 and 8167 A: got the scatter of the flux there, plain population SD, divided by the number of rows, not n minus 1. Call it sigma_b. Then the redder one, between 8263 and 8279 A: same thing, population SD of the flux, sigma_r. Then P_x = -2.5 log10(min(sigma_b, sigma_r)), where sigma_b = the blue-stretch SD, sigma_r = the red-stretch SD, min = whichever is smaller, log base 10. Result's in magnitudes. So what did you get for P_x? 5.08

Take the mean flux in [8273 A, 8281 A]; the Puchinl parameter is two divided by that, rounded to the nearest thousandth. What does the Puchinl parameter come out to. 0.237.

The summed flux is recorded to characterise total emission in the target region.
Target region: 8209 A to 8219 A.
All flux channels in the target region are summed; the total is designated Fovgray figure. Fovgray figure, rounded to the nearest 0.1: 43.8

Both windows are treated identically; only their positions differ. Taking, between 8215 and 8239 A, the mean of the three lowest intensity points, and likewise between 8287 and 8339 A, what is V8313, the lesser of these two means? 8.41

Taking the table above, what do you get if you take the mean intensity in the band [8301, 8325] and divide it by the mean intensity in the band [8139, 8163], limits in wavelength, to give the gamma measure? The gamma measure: 0.974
